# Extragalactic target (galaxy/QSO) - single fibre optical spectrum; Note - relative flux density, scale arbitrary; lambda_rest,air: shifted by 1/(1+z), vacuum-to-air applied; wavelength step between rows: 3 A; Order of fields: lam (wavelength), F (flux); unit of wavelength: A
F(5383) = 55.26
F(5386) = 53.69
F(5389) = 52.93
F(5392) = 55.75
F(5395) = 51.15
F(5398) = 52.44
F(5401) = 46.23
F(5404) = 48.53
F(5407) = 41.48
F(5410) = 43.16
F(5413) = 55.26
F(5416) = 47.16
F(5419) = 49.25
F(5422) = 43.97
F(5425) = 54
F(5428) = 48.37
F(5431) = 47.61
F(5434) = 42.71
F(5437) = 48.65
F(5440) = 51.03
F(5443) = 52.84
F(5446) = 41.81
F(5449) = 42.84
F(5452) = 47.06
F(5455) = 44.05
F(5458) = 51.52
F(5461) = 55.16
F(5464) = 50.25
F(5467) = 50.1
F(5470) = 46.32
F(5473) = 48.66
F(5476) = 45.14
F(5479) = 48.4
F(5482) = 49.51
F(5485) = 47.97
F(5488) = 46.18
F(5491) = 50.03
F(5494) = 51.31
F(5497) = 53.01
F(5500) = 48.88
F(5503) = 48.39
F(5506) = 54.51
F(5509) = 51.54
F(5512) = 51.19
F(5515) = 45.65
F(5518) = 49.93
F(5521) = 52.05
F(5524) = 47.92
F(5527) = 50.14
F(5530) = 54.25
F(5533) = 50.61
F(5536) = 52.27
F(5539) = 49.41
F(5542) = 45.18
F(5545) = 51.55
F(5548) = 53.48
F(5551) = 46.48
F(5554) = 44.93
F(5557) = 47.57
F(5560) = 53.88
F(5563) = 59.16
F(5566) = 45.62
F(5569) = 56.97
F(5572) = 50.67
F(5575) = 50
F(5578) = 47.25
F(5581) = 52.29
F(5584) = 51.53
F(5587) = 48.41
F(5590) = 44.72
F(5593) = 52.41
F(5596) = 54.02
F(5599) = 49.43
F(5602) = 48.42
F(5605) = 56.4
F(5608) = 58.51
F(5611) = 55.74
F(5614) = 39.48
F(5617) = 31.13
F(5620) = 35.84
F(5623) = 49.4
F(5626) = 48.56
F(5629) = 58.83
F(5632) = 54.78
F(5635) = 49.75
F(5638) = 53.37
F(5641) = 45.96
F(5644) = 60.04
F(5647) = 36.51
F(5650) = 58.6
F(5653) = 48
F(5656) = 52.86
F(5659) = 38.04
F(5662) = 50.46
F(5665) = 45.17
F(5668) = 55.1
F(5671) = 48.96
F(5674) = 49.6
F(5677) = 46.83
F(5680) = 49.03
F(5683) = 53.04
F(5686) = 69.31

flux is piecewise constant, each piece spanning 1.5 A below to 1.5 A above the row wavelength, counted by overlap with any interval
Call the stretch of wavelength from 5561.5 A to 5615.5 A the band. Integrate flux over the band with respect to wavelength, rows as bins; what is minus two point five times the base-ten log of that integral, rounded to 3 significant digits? -8.60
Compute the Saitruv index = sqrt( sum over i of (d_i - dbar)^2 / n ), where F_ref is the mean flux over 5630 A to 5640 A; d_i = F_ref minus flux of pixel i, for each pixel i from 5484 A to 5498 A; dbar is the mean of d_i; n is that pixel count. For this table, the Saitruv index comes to 2.4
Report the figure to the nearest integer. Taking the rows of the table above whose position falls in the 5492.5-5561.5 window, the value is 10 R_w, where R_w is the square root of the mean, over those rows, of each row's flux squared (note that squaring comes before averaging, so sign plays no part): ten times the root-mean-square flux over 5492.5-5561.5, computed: 503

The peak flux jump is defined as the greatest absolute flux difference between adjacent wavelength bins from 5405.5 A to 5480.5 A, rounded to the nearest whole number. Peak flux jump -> 12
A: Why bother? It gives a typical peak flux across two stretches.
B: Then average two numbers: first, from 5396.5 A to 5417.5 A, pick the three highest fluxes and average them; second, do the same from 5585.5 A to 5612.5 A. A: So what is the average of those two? 54.5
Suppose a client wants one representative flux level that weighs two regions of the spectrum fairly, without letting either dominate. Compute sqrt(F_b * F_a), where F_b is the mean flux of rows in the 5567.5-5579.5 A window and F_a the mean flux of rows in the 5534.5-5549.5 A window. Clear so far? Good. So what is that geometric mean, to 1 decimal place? 50.8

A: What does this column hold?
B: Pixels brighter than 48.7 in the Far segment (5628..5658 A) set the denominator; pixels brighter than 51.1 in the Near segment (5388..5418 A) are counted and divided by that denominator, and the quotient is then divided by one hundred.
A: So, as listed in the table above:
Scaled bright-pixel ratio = 0.0071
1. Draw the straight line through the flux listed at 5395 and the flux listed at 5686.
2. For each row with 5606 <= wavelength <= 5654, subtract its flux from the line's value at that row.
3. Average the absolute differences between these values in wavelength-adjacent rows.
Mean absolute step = 9.8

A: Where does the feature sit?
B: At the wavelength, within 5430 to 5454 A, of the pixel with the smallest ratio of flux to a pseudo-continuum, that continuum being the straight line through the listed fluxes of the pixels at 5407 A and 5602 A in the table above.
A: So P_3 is 5446 A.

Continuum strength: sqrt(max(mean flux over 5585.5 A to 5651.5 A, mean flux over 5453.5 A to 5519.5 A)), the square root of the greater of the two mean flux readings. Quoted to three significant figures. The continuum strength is 7.04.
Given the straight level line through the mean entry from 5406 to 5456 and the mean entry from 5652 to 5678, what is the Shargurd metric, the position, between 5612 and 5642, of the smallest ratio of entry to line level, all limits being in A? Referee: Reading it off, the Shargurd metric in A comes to 5617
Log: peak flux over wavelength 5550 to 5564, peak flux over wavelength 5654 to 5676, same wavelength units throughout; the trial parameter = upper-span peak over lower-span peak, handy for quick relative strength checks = 0.93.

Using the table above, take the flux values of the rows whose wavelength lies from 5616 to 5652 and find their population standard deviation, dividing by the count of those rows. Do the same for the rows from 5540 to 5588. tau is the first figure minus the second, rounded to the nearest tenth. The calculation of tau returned 5.1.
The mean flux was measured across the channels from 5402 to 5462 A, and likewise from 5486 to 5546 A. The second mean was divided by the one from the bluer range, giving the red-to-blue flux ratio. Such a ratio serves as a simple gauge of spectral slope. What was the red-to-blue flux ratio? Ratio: 1.05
